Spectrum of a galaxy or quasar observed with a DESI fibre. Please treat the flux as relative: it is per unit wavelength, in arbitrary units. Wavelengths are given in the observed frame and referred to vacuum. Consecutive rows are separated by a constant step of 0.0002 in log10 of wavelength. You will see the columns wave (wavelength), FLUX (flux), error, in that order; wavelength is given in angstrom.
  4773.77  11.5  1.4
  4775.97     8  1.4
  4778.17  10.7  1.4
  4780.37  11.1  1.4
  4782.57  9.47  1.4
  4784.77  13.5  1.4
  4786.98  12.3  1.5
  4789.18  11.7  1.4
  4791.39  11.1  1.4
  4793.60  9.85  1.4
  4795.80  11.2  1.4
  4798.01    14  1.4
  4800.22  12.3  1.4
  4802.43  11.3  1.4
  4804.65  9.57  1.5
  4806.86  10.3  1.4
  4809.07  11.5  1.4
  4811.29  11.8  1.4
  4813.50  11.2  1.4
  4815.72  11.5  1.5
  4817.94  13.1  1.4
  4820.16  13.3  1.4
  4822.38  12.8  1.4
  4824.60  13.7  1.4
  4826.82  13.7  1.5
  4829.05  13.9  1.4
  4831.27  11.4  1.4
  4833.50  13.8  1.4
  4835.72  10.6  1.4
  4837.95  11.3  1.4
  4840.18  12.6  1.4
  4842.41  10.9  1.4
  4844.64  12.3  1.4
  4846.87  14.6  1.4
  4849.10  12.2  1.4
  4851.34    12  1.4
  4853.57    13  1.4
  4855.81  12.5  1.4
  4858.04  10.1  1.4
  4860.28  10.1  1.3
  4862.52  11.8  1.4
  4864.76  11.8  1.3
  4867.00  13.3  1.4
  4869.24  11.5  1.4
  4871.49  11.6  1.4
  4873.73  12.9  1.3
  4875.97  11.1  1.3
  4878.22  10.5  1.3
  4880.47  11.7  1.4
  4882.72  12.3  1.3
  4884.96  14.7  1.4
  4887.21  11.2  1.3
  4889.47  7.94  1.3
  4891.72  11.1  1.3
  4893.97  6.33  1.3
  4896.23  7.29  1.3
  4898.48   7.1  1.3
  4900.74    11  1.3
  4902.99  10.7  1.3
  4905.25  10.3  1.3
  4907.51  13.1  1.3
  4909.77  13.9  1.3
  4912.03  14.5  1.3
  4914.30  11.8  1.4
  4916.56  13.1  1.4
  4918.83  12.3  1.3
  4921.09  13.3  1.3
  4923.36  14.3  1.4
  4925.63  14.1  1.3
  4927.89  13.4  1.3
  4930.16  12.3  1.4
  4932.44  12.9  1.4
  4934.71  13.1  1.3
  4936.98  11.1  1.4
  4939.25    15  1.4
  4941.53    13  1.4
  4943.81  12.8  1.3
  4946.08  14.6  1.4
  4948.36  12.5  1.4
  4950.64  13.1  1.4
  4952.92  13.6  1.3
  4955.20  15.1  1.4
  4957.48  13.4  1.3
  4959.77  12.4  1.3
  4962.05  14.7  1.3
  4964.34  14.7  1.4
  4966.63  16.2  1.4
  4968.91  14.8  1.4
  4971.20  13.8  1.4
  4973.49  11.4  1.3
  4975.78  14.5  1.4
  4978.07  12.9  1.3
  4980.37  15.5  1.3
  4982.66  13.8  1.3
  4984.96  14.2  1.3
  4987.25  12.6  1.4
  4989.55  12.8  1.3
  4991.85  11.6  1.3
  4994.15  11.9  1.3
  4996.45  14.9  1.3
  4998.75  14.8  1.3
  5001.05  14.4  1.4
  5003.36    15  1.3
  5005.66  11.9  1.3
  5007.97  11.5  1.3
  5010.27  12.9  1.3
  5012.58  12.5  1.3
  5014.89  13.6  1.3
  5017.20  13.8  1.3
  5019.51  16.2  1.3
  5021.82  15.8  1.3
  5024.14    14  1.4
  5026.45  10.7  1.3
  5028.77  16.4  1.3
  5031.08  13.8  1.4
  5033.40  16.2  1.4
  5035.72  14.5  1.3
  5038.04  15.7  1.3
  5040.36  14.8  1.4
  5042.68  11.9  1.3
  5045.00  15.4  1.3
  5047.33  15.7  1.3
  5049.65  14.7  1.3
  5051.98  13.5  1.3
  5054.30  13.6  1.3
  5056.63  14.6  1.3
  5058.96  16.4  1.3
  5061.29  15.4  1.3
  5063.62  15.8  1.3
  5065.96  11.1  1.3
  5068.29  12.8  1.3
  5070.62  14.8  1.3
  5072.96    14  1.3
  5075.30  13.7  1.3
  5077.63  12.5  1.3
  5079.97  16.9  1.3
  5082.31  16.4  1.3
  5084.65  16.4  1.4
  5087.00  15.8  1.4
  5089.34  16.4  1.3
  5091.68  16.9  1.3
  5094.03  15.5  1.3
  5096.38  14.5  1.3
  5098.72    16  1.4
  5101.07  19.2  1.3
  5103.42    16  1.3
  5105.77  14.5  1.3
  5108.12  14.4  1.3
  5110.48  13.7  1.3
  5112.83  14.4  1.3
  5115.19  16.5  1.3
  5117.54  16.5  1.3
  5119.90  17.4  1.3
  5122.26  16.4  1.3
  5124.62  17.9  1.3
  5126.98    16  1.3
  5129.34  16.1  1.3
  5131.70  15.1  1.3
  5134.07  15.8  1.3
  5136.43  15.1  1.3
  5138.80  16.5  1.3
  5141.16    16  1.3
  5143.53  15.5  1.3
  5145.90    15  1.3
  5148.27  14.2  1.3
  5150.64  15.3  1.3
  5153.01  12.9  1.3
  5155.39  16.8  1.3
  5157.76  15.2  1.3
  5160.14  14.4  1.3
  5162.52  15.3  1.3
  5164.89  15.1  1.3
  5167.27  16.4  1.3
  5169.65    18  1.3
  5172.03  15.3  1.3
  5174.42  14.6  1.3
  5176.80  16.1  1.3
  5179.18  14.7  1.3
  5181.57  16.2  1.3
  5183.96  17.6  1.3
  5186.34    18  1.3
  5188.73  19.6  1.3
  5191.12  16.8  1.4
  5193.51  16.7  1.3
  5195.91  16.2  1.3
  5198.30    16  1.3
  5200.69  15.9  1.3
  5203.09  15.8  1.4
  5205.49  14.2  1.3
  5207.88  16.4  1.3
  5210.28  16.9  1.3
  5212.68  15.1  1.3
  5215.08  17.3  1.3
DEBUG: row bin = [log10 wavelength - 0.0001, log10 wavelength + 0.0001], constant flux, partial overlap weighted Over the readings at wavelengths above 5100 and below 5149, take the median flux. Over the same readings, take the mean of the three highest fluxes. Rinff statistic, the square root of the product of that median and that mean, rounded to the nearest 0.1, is 17.0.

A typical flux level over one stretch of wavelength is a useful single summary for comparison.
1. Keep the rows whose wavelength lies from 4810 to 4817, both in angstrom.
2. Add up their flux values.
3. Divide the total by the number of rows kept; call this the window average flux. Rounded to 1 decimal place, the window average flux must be 11.5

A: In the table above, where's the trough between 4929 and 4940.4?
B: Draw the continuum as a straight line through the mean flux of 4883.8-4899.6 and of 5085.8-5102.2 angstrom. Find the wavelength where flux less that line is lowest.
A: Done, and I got 4936.98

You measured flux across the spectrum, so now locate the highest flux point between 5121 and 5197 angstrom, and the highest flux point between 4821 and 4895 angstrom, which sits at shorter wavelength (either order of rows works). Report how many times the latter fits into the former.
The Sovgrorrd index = 1.33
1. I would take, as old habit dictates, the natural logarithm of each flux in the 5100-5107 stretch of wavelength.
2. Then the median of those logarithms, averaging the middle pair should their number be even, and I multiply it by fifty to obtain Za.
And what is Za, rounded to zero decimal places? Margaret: 139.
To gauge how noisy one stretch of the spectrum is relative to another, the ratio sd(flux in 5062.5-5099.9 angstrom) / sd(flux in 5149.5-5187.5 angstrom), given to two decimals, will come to 1.24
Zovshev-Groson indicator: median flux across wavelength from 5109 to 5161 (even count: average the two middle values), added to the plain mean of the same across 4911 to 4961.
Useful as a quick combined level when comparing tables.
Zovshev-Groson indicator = 28.9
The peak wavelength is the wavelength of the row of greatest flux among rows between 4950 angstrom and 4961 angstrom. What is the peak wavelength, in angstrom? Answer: 4955.20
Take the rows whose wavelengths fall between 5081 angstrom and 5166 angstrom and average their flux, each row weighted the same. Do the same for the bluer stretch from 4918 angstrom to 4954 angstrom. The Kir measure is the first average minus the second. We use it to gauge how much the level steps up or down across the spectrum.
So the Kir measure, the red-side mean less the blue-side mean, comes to 2.48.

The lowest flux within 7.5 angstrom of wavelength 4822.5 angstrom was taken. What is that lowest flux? 11.5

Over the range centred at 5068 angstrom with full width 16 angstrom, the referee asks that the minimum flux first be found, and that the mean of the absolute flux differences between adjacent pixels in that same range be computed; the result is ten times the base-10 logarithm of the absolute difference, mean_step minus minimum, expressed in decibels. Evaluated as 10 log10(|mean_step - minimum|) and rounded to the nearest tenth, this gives 9.8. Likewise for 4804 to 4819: 9.4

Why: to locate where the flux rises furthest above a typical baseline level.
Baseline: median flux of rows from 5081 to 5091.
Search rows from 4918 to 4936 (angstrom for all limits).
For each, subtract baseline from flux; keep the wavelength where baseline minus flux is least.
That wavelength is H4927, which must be 4923.36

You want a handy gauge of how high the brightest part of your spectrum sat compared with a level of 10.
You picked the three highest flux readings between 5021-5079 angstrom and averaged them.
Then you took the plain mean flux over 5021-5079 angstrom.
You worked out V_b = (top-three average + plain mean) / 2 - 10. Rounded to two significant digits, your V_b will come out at 5.3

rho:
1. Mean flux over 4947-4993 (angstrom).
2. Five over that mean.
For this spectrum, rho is 0.37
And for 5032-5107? 0.33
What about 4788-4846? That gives 0.42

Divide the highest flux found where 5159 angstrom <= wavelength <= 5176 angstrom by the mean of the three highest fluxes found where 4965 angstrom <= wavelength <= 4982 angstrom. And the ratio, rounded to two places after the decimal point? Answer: 1.16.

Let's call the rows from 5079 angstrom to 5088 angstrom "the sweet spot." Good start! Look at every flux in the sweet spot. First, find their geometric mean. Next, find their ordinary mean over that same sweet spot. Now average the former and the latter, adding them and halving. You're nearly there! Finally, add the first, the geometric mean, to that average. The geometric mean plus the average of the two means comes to 32.7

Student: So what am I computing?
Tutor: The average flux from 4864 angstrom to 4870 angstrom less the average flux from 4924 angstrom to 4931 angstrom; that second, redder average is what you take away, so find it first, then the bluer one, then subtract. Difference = -1.1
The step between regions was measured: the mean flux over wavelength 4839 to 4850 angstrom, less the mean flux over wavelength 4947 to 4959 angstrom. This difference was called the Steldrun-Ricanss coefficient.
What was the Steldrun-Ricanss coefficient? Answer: -1.0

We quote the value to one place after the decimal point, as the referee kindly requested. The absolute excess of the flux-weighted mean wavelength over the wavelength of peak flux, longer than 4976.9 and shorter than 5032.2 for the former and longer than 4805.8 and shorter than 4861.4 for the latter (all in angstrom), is 157.9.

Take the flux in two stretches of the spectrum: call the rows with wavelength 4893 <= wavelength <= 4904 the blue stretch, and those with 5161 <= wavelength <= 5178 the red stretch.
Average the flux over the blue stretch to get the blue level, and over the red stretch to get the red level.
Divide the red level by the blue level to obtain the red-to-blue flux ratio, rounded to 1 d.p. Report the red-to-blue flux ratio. 1.9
